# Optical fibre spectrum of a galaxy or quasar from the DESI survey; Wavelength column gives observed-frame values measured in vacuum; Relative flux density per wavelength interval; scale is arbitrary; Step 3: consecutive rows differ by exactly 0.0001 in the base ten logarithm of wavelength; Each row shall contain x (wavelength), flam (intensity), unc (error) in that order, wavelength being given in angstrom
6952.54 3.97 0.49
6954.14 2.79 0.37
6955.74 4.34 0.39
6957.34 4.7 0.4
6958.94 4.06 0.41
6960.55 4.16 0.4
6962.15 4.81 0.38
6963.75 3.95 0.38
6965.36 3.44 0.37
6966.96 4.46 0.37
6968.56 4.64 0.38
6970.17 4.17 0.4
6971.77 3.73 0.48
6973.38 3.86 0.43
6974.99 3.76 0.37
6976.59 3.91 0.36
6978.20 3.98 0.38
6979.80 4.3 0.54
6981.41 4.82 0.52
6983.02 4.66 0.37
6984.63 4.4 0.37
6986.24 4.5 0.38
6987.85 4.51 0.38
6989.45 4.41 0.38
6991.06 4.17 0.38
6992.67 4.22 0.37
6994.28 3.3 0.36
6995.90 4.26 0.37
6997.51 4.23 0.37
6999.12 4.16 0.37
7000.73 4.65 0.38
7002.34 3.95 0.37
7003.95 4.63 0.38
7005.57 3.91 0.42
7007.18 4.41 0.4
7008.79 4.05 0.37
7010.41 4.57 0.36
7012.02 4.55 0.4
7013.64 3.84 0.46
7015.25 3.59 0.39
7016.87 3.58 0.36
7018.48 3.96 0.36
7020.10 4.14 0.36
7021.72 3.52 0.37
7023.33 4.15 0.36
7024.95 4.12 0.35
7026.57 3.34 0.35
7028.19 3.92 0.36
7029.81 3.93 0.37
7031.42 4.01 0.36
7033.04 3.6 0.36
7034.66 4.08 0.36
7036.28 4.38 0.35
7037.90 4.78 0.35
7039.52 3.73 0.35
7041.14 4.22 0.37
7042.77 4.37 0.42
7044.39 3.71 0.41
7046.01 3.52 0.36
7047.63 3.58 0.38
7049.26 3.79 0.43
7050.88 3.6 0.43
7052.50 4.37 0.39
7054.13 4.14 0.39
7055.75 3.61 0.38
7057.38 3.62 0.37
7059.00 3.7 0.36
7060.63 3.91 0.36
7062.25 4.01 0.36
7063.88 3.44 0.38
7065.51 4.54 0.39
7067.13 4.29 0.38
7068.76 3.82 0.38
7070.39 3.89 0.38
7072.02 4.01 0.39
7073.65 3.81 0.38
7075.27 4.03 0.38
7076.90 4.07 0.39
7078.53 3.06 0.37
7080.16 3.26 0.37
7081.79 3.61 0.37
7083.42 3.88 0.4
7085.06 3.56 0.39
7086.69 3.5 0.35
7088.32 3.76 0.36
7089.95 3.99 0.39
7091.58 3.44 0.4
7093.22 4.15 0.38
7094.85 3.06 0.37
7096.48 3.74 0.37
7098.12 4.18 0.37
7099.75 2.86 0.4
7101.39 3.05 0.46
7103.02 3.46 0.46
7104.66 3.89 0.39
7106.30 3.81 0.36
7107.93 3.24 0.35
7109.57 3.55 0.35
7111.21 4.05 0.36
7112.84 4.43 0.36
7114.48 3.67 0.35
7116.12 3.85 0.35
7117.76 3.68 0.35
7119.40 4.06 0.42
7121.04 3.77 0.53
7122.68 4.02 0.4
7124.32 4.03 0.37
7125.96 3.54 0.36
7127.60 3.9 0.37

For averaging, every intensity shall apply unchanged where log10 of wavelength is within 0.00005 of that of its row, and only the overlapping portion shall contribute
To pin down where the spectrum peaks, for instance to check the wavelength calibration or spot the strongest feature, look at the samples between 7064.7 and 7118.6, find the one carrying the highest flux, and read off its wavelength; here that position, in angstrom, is 7065.51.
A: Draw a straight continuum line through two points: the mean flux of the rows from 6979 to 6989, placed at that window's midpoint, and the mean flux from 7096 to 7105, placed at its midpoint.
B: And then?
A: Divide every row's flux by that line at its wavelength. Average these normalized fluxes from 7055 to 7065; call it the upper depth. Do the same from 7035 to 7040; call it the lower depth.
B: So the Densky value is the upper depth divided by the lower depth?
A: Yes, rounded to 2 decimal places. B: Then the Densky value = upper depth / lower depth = 0.91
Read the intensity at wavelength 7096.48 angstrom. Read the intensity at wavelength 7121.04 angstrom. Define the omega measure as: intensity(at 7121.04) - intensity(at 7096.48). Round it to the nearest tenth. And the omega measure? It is 0.0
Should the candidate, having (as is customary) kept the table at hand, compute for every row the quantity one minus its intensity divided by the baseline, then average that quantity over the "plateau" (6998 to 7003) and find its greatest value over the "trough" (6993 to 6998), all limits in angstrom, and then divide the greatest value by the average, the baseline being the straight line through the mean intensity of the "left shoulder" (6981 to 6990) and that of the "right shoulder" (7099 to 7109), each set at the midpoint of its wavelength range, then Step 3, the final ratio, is 8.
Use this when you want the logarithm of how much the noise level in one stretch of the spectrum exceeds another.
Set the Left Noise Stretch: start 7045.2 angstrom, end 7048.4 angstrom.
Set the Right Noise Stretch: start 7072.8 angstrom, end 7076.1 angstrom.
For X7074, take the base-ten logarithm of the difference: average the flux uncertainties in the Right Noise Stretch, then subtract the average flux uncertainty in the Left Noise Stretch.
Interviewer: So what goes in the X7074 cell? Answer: -2.0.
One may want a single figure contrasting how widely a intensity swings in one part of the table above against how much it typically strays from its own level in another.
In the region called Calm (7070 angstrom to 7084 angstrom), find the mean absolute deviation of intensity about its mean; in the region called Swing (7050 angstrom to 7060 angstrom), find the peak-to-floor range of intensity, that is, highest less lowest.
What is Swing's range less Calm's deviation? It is 0.49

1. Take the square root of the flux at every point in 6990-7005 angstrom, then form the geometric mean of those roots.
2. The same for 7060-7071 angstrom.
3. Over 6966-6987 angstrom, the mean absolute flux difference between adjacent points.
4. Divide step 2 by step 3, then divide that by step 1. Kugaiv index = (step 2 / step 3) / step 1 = 4.05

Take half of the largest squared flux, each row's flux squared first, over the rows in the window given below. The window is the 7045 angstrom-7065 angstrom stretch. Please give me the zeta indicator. 9.5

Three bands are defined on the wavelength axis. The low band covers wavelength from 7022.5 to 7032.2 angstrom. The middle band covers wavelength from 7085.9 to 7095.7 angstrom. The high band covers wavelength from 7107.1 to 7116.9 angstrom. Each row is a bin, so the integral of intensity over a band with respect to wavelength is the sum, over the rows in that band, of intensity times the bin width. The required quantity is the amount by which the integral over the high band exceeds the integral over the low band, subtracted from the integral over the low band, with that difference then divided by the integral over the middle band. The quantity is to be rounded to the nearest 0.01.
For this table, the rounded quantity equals 1.08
